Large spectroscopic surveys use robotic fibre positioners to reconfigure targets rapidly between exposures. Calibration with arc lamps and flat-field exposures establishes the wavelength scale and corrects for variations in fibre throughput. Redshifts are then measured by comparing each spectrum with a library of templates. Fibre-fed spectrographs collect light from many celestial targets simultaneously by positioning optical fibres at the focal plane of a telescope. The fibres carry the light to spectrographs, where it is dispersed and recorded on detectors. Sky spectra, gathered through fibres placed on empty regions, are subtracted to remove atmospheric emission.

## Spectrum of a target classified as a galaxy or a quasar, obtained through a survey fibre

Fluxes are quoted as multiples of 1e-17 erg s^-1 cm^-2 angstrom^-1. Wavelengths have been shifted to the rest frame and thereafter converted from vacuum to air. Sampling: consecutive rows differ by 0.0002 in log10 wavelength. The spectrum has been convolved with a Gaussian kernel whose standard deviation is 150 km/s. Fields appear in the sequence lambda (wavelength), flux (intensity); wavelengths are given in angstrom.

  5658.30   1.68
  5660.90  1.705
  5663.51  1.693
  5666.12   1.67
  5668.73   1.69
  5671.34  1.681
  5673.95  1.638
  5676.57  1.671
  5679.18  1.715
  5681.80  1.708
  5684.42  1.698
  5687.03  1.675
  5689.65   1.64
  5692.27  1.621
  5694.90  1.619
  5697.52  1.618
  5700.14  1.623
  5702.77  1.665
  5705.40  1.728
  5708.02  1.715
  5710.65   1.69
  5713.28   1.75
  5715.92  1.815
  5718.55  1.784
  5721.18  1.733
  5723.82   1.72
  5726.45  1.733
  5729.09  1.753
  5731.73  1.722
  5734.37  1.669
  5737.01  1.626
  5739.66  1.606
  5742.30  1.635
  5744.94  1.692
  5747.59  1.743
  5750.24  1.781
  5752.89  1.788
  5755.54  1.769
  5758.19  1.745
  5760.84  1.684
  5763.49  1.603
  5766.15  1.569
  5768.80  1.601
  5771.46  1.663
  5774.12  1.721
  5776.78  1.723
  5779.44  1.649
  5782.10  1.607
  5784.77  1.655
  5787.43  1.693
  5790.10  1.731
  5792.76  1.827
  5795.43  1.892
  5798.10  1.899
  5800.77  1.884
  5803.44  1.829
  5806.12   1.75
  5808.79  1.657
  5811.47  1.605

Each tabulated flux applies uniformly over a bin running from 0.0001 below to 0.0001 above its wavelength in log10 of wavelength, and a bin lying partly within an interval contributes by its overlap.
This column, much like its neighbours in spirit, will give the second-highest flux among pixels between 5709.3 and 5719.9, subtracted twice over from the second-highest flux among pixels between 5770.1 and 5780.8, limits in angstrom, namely -1.85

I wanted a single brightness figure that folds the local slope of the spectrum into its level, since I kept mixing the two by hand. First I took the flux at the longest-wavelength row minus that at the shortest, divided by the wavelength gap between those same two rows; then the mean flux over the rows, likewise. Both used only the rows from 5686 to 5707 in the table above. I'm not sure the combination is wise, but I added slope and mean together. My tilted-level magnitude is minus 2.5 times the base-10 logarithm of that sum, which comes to -0.545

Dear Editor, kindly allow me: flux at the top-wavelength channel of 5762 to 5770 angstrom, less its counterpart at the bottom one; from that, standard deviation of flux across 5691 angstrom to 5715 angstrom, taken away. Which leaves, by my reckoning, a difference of -0.05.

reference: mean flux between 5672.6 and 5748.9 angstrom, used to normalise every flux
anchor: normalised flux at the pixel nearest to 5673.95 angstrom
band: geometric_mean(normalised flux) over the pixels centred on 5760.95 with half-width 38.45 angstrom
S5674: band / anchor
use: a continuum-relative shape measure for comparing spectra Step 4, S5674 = 1.04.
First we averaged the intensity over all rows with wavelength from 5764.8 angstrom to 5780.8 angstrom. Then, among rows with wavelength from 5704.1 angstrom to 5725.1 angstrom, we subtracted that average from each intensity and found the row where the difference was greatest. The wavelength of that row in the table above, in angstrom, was 5715.92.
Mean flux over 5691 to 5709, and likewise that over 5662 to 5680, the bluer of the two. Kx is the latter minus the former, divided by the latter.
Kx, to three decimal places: 0.014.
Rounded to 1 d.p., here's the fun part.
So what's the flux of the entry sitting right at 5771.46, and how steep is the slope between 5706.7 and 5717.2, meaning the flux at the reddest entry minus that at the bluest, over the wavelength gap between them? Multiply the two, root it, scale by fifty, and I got 7.3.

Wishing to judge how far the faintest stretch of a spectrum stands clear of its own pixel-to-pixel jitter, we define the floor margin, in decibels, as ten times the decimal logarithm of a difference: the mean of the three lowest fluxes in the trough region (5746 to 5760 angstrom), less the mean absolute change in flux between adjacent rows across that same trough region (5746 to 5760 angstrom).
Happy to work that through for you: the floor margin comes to 2.38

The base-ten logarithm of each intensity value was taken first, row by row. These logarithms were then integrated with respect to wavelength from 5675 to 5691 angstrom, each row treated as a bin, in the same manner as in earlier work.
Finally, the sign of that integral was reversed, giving -3.6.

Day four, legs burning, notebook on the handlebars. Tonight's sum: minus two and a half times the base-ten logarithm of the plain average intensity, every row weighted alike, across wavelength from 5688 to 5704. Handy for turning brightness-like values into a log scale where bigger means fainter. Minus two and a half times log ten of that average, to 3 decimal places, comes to -0.531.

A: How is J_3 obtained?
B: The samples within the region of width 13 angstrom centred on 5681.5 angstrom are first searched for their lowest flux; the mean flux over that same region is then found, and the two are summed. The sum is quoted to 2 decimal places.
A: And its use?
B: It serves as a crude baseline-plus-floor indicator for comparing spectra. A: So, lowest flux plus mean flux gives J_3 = 3.36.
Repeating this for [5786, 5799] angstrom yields 3.50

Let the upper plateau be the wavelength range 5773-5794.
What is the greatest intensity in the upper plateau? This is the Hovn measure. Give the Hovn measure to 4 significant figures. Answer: 1.827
